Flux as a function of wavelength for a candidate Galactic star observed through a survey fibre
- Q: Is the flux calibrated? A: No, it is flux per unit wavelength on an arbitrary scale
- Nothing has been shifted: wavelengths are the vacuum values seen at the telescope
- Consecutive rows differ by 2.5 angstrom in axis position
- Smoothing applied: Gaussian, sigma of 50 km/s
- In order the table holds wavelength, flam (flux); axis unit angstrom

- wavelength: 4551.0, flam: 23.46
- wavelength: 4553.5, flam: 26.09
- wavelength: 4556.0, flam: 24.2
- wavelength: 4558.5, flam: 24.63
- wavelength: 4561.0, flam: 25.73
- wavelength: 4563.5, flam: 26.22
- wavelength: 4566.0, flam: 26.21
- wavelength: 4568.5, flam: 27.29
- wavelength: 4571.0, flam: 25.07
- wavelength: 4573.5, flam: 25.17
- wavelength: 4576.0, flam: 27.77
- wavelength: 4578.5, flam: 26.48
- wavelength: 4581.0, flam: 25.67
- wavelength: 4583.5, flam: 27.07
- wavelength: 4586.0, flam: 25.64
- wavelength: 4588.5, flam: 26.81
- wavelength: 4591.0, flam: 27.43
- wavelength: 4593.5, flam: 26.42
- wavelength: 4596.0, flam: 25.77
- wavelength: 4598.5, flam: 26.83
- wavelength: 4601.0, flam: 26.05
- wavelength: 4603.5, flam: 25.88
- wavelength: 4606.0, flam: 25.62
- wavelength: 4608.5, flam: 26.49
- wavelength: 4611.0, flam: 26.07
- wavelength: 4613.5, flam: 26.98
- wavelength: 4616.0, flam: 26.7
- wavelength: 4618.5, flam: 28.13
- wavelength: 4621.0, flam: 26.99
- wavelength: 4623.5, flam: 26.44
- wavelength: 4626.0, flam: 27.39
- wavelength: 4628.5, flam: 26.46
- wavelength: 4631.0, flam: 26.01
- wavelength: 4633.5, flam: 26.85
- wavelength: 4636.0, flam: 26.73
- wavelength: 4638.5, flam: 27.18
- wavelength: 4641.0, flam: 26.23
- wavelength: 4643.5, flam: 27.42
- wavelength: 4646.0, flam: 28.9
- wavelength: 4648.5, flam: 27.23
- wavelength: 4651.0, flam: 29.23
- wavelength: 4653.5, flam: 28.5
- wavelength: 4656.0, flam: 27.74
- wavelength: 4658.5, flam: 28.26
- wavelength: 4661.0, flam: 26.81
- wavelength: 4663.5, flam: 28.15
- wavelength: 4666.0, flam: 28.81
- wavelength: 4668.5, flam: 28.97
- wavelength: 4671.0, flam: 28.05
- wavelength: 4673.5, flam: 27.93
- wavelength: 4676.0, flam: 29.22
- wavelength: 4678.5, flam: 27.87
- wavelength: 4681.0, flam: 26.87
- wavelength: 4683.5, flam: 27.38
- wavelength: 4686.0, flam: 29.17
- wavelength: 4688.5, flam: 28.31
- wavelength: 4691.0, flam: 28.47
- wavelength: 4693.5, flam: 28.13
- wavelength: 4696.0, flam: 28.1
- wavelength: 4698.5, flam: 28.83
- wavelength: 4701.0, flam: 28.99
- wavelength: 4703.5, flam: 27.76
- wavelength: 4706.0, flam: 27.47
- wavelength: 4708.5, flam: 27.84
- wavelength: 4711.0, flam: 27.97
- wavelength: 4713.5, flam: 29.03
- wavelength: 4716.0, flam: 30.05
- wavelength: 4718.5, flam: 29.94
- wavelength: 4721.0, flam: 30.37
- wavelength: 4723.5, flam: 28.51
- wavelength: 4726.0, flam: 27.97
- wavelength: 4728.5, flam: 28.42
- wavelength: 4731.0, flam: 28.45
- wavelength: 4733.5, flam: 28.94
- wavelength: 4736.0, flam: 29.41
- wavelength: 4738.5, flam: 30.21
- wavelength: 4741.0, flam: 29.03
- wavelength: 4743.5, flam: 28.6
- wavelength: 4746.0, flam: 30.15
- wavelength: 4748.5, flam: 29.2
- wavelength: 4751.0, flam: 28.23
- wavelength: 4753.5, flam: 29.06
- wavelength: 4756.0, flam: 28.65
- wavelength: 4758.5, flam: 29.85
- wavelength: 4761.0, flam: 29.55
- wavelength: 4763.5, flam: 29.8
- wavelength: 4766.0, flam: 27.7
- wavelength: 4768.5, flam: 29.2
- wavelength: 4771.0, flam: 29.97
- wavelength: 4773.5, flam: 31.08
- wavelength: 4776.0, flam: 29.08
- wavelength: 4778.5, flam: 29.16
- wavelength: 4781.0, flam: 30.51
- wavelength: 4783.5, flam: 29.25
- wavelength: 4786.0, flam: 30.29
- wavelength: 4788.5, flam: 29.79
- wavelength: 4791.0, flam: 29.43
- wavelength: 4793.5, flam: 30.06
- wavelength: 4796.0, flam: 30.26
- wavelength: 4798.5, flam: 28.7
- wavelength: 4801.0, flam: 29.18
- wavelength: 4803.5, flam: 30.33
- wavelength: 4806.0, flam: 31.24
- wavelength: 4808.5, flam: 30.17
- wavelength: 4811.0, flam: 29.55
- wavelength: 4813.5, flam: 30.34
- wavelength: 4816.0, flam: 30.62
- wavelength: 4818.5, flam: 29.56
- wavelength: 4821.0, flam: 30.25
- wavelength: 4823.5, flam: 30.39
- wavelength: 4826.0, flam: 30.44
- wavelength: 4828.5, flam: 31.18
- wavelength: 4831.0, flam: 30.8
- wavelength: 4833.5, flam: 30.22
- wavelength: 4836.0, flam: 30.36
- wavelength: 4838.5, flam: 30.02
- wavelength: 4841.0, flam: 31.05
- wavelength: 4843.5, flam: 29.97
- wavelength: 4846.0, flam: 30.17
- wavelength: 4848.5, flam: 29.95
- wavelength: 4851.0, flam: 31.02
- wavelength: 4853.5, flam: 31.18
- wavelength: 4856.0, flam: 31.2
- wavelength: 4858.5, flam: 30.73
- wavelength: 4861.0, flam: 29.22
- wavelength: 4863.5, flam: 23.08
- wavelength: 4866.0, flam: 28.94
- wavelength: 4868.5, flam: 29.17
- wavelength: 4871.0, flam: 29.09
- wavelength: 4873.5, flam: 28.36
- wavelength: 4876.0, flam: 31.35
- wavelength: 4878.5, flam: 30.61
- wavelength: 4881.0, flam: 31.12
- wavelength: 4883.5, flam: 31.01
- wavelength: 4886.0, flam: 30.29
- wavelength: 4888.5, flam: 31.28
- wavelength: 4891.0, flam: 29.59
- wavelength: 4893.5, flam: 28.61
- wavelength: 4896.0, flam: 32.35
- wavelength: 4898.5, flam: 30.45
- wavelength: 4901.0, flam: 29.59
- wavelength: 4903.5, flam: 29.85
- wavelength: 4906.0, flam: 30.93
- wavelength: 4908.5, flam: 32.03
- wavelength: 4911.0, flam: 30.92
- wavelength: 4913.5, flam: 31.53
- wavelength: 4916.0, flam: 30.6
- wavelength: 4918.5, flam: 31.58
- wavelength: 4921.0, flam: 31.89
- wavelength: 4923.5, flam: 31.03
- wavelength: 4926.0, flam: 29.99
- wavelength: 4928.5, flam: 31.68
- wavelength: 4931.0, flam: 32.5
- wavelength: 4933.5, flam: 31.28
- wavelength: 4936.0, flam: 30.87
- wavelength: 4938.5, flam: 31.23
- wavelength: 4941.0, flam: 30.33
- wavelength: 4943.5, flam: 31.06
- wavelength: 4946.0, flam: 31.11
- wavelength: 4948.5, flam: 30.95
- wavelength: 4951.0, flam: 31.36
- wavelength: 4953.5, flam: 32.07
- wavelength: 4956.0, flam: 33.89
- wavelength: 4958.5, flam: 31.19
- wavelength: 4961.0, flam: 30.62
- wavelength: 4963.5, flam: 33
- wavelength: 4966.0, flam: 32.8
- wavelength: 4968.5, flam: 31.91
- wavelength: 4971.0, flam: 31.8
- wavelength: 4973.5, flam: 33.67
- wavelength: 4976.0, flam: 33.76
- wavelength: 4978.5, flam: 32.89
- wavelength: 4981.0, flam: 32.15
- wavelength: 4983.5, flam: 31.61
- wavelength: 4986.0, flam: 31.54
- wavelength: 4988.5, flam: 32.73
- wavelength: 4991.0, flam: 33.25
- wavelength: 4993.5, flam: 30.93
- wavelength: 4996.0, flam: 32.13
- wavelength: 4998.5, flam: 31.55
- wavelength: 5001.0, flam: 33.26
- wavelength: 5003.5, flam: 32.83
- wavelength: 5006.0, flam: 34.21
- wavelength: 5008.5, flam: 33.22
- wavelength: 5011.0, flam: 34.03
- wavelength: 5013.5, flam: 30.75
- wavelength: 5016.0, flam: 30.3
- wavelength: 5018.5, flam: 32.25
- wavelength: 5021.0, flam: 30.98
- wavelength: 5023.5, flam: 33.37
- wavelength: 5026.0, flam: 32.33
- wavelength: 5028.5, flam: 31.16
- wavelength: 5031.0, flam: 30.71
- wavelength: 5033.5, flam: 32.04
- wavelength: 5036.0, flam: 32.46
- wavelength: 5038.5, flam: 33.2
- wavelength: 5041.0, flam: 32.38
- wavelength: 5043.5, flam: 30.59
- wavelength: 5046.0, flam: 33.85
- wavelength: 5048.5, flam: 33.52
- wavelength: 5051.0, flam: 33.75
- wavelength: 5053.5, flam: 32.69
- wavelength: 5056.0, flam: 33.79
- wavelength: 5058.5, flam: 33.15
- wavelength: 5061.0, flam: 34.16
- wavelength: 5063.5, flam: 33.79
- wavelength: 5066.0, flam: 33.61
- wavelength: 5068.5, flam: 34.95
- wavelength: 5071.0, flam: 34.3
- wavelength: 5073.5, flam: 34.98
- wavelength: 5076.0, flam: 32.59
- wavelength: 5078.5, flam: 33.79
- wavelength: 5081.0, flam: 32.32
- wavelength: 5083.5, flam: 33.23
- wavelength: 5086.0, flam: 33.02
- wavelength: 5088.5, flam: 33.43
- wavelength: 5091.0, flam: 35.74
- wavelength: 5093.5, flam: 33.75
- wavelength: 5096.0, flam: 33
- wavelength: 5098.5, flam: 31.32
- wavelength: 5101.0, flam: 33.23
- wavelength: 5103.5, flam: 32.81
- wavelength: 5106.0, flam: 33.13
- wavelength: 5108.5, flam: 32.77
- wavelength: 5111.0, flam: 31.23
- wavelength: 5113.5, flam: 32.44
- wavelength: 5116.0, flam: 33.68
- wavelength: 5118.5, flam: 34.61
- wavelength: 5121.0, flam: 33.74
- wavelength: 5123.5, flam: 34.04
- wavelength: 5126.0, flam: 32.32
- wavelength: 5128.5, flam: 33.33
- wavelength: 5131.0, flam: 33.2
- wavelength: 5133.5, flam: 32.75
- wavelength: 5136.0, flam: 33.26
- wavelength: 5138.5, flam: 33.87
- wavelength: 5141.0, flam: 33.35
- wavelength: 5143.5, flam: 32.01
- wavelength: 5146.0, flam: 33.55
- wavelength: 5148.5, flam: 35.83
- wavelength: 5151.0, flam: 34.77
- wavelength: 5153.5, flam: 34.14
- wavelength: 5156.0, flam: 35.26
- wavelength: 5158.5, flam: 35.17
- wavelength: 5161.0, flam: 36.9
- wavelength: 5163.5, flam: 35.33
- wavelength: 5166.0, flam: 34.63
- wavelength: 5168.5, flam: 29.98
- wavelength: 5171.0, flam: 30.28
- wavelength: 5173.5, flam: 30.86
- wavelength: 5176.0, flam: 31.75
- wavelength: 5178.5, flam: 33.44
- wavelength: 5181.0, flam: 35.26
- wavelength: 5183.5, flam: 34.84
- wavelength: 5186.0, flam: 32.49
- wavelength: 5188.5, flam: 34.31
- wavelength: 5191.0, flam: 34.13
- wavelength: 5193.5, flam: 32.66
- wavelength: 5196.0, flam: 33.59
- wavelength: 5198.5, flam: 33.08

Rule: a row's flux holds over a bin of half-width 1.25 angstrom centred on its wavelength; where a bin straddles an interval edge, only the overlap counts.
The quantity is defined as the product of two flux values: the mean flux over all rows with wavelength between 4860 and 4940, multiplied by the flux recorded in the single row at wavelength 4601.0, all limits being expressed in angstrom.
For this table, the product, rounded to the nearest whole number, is 791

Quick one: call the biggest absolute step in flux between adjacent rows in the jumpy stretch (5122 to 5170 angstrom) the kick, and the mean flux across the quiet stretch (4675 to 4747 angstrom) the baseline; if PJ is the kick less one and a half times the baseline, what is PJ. -38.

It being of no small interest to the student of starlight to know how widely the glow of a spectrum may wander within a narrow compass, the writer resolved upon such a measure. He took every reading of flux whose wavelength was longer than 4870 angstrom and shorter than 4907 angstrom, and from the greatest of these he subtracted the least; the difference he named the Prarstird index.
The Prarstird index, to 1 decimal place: 4.0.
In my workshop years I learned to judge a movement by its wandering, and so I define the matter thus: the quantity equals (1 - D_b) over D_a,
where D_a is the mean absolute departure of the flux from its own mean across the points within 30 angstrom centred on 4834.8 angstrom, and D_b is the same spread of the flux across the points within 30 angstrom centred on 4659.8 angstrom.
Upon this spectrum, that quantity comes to 1.4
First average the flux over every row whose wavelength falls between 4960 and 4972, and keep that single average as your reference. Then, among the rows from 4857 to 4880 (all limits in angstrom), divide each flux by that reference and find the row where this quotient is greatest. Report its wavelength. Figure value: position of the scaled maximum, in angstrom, 4876.0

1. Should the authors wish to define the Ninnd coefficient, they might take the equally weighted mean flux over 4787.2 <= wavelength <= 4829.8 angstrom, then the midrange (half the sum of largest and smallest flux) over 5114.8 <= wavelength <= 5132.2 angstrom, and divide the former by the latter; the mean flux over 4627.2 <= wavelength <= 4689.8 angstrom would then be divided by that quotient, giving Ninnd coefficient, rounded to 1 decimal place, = 30.9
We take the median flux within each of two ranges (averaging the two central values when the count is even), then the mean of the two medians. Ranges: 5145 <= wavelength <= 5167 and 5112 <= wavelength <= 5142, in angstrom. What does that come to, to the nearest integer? 34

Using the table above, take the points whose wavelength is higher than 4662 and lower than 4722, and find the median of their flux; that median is 28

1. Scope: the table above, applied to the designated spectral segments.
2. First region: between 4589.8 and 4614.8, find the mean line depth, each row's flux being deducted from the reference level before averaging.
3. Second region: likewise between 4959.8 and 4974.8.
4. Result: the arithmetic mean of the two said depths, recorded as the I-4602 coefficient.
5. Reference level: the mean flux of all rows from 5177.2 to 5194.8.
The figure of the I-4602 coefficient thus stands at 4.5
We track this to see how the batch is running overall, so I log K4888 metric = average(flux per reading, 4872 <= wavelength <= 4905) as 30.3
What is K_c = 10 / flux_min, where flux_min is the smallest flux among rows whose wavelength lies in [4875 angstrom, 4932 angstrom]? 0.35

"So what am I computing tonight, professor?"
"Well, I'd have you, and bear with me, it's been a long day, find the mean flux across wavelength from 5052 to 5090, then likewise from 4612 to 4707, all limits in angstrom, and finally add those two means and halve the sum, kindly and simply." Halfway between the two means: 30.7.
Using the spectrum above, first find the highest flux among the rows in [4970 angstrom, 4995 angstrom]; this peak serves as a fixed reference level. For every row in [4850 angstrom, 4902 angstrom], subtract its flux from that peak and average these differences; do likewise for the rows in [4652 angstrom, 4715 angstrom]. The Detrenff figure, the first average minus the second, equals -1.7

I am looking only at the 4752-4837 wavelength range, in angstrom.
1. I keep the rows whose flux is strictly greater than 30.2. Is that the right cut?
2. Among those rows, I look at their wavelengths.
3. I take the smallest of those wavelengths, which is 4773.5 angstrom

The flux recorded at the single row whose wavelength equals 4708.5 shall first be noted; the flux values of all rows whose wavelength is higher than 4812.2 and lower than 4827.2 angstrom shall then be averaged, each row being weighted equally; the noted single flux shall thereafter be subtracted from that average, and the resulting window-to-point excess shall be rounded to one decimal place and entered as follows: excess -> 2.4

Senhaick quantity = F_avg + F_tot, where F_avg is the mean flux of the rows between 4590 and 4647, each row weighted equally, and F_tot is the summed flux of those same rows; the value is 642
